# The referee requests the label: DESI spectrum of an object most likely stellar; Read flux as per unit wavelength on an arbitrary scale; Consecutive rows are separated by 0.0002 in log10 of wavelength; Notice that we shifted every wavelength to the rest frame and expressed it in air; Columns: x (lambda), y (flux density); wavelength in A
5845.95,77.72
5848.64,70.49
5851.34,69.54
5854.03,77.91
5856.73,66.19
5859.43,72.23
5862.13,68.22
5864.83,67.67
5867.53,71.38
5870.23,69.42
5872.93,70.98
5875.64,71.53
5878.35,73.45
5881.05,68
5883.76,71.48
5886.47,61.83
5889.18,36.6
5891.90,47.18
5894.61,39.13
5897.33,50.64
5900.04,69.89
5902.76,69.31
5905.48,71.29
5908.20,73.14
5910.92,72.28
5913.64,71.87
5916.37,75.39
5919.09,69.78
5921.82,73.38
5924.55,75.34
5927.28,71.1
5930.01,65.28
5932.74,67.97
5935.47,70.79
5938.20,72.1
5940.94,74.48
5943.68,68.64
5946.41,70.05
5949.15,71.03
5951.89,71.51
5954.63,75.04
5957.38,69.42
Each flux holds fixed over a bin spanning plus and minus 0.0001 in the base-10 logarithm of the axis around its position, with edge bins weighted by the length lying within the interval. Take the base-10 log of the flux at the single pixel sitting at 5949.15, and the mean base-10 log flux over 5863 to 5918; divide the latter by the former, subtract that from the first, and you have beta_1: 0.876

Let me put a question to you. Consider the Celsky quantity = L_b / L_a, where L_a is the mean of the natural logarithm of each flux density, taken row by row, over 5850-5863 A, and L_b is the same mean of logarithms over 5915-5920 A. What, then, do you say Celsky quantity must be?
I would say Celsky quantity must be 1.01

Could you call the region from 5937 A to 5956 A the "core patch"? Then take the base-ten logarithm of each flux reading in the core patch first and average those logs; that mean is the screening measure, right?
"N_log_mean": 1.86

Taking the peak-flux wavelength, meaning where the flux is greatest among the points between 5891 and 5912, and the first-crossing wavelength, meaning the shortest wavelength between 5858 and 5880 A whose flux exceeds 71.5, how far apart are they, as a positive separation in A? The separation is 48.8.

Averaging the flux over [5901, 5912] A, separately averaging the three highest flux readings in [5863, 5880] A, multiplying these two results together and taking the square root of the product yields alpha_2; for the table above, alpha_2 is 71.8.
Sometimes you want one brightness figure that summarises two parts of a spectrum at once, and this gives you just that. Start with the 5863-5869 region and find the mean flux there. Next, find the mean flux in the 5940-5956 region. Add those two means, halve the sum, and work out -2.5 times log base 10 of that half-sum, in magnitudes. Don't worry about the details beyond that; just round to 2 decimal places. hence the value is -4.62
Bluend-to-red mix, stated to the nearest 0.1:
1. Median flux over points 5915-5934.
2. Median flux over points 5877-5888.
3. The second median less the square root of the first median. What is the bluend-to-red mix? 61.3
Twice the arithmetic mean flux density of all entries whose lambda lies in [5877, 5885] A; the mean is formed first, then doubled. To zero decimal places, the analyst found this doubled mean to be 142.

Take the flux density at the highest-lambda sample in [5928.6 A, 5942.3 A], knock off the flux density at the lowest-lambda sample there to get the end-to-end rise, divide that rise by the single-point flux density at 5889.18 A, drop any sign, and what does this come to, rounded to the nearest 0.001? 0.251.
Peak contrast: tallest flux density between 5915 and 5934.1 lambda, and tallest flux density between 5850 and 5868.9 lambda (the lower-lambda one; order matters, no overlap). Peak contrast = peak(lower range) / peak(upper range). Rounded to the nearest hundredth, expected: 1.03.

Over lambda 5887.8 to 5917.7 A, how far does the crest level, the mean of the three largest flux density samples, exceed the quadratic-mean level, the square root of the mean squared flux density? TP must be 10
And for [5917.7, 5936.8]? 3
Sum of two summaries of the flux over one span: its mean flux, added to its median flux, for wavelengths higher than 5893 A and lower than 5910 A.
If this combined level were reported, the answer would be 132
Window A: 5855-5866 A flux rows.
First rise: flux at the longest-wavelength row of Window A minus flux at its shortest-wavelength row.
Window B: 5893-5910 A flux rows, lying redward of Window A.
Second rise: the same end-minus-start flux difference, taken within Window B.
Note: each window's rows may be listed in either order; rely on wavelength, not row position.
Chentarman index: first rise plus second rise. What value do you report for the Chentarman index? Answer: 35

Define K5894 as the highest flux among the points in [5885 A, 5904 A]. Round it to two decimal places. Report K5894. 69.89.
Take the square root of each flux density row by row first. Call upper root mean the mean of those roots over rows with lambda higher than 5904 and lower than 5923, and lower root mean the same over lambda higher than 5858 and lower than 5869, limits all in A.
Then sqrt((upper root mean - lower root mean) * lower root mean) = 1.1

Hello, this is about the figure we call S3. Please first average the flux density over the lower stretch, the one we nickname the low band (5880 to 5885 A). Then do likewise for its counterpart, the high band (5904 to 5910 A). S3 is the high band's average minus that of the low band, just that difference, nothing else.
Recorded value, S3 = 2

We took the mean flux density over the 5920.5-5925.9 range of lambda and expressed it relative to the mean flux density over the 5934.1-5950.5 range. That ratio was 1.04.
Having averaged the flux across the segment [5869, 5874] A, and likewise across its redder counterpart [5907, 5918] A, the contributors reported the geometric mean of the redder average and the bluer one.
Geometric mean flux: 71.7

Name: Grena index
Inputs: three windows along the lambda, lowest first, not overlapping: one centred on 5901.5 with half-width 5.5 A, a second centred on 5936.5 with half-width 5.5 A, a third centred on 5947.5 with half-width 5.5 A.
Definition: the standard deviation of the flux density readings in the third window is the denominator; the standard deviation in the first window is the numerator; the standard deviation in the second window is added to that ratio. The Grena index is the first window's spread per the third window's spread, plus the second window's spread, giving 10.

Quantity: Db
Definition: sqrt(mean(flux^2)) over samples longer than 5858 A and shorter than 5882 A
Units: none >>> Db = 70.3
